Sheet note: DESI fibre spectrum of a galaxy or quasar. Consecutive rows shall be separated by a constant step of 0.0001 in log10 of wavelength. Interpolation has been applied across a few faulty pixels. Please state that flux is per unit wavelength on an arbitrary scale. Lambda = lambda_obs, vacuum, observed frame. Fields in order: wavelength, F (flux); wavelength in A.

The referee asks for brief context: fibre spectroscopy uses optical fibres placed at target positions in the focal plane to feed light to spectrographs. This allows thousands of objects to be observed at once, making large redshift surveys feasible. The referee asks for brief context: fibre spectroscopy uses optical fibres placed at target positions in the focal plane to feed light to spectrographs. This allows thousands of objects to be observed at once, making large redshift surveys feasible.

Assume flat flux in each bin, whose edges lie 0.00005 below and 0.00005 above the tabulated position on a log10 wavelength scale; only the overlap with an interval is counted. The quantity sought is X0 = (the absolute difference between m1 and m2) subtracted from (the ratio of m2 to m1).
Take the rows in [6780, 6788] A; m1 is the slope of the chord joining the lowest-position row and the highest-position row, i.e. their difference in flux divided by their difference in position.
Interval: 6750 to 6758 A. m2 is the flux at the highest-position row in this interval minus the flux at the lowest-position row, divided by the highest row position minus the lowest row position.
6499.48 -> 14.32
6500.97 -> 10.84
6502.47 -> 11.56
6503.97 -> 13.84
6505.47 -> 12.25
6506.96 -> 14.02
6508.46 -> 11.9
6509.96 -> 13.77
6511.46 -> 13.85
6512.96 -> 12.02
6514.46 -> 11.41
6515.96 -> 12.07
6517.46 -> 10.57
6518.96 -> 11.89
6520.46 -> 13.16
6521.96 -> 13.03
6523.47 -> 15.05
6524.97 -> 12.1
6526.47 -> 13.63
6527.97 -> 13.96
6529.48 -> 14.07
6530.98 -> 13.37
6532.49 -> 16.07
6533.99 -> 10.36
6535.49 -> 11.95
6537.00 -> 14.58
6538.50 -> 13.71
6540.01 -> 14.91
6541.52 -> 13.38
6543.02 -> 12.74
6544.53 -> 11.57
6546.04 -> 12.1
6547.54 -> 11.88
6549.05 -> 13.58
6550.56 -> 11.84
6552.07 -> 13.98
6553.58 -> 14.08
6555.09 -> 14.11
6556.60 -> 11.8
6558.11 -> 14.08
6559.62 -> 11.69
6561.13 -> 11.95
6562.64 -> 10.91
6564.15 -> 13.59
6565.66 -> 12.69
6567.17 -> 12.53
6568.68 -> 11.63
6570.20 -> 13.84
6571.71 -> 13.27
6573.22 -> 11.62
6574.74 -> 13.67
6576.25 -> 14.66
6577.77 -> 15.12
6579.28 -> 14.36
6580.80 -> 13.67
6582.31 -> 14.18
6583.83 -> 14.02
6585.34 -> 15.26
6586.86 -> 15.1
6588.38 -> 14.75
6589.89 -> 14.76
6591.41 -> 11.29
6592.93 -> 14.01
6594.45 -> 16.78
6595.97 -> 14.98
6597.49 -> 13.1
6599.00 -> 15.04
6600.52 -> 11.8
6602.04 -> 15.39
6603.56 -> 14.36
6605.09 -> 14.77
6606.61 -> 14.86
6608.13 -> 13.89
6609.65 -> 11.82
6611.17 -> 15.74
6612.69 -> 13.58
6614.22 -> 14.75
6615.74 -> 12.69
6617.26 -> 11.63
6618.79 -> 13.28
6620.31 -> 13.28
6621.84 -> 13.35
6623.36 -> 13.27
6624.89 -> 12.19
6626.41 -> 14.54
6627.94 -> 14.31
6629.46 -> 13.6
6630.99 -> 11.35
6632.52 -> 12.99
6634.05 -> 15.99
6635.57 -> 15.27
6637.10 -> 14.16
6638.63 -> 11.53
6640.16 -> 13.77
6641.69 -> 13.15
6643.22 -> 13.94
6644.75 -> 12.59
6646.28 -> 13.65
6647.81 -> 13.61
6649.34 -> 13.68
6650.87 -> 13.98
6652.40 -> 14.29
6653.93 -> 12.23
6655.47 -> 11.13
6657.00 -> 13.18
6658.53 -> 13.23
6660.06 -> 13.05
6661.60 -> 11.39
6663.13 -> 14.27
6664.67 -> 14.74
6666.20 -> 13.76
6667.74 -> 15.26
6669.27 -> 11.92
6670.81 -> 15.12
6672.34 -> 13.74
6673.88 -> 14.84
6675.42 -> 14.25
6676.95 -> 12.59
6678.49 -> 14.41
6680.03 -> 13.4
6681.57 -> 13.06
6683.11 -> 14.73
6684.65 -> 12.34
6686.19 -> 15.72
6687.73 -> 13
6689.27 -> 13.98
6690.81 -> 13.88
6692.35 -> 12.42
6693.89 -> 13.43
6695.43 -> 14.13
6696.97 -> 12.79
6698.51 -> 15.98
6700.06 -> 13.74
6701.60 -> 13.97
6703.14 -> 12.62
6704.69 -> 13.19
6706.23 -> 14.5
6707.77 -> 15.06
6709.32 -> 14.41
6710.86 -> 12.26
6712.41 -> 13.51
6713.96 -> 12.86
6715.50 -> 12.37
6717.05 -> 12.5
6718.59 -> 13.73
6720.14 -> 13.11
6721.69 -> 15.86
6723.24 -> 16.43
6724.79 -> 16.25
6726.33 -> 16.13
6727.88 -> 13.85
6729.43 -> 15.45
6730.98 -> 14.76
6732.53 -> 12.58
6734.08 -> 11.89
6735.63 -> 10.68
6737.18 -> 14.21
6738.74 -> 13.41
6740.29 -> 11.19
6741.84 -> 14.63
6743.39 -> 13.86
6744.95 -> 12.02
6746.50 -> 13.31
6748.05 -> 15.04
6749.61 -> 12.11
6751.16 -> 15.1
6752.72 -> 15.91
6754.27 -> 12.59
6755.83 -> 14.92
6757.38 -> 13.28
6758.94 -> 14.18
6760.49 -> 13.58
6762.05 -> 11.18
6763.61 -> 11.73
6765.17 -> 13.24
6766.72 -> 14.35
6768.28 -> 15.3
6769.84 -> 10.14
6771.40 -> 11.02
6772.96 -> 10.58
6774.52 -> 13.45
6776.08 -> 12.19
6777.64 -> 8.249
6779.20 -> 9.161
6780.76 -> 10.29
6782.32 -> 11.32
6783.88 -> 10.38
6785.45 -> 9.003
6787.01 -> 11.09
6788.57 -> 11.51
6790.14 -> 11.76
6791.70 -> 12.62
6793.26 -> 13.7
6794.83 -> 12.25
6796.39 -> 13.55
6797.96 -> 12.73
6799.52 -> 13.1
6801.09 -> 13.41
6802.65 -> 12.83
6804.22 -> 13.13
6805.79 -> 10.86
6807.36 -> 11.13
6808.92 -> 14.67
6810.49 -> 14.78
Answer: -3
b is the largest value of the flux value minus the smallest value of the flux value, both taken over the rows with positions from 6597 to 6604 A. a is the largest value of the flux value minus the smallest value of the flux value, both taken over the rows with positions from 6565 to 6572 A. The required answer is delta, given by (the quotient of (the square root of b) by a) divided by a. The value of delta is 0.39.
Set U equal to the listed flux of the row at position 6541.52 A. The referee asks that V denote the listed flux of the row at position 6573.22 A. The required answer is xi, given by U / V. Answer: 1.15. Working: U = 13.38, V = 11.62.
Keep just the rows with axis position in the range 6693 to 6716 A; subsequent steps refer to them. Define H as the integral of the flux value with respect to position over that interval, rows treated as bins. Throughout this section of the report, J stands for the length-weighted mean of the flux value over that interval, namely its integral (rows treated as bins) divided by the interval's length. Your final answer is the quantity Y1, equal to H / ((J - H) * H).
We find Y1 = -0.003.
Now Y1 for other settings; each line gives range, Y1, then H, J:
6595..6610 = -0.005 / 212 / 14.1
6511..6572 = -0.001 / 787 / 12.9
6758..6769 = -0.007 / 147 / 13.4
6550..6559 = -0.009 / 120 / 13.3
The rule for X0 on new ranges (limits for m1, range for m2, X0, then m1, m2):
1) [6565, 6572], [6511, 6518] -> -6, 0.10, -0.5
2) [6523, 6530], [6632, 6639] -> 1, -0.16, -0.2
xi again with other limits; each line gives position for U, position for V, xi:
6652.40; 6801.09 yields 1.07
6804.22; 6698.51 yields 0.82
